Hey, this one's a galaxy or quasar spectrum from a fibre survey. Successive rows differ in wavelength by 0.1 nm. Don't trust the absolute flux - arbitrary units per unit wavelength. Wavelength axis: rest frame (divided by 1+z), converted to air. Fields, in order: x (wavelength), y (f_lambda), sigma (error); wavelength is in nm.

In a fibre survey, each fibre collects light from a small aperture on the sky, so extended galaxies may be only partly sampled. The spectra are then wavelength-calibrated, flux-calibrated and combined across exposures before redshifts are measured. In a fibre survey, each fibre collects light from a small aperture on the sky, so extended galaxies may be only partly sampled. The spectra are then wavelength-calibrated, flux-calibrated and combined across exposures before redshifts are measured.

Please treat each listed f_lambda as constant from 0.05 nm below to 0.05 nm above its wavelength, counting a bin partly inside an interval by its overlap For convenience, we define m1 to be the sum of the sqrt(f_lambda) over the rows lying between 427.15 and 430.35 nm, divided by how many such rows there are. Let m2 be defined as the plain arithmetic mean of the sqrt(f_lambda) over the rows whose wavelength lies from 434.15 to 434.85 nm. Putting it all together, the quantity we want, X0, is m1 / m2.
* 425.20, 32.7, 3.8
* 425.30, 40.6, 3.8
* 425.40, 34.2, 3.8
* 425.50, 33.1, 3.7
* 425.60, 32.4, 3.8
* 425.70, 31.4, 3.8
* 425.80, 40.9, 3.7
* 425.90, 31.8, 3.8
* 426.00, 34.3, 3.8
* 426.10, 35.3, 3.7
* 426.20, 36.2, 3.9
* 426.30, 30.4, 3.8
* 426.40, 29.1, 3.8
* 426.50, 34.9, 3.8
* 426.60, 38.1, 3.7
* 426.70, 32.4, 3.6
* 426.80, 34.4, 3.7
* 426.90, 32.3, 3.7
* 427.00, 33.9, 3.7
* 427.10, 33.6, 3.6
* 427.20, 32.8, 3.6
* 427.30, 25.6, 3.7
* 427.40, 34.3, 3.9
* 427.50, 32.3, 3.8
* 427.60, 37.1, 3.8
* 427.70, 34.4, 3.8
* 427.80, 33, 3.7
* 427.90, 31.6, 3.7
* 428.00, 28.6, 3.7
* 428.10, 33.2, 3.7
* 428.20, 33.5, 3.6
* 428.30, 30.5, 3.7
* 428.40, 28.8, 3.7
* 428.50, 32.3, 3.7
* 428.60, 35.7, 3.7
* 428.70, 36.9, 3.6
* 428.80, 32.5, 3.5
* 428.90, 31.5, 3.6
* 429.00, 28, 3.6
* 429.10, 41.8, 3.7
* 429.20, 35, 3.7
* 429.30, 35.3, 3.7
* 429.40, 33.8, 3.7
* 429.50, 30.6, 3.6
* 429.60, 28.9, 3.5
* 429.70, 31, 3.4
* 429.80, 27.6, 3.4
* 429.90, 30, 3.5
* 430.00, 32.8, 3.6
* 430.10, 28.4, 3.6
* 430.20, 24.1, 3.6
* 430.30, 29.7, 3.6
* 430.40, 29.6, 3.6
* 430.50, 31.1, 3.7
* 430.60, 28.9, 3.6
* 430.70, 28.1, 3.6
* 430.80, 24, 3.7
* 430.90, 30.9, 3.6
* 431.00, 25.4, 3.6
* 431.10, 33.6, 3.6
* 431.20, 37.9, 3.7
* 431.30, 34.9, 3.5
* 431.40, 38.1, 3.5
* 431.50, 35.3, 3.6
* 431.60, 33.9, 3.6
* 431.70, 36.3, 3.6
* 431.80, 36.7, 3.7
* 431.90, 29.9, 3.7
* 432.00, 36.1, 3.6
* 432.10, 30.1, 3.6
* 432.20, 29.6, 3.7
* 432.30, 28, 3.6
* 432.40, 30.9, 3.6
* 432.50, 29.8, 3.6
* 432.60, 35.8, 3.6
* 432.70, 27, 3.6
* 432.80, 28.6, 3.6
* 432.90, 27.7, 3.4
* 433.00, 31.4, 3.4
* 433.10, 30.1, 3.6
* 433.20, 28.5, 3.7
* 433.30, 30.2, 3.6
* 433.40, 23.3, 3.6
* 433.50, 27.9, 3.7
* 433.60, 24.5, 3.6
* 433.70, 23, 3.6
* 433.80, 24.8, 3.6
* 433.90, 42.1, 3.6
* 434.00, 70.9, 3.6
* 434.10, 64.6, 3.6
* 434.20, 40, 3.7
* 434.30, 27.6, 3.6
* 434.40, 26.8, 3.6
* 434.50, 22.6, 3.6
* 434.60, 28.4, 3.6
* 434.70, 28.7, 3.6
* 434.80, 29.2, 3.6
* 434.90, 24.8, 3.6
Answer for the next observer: 1.05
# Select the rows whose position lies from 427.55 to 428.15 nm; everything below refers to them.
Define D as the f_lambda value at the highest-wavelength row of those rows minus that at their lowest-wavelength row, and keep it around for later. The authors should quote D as -4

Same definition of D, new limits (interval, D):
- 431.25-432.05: 1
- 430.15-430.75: 4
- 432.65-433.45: -4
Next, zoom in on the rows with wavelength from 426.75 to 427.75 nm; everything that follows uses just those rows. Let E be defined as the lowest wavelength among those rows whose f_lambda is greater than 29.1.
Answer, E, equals 426.80 nm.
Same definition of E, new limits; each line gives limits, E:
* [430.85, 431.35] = 430.90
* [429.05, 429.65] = 429.10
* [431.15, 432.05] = 431.20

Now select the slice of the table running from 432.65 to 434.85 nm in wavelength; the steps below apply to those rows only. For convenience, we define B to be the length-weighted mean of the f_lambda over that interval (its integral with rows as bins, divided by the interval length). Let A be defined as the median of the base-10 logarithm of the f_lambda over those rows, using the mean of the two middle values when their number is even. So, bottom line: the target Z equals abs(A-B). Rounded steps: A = 1.45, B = 32.2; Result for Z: 30.7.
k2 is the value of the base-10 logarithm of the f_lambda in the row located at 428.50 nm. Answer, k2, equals 1.51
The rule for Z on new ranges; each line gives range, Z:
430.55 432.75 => 30.4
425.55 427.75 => 32.0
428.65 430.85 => 29.4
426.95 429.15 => 31.3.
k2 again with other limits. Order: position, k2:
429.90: 1.48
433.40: 1.37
